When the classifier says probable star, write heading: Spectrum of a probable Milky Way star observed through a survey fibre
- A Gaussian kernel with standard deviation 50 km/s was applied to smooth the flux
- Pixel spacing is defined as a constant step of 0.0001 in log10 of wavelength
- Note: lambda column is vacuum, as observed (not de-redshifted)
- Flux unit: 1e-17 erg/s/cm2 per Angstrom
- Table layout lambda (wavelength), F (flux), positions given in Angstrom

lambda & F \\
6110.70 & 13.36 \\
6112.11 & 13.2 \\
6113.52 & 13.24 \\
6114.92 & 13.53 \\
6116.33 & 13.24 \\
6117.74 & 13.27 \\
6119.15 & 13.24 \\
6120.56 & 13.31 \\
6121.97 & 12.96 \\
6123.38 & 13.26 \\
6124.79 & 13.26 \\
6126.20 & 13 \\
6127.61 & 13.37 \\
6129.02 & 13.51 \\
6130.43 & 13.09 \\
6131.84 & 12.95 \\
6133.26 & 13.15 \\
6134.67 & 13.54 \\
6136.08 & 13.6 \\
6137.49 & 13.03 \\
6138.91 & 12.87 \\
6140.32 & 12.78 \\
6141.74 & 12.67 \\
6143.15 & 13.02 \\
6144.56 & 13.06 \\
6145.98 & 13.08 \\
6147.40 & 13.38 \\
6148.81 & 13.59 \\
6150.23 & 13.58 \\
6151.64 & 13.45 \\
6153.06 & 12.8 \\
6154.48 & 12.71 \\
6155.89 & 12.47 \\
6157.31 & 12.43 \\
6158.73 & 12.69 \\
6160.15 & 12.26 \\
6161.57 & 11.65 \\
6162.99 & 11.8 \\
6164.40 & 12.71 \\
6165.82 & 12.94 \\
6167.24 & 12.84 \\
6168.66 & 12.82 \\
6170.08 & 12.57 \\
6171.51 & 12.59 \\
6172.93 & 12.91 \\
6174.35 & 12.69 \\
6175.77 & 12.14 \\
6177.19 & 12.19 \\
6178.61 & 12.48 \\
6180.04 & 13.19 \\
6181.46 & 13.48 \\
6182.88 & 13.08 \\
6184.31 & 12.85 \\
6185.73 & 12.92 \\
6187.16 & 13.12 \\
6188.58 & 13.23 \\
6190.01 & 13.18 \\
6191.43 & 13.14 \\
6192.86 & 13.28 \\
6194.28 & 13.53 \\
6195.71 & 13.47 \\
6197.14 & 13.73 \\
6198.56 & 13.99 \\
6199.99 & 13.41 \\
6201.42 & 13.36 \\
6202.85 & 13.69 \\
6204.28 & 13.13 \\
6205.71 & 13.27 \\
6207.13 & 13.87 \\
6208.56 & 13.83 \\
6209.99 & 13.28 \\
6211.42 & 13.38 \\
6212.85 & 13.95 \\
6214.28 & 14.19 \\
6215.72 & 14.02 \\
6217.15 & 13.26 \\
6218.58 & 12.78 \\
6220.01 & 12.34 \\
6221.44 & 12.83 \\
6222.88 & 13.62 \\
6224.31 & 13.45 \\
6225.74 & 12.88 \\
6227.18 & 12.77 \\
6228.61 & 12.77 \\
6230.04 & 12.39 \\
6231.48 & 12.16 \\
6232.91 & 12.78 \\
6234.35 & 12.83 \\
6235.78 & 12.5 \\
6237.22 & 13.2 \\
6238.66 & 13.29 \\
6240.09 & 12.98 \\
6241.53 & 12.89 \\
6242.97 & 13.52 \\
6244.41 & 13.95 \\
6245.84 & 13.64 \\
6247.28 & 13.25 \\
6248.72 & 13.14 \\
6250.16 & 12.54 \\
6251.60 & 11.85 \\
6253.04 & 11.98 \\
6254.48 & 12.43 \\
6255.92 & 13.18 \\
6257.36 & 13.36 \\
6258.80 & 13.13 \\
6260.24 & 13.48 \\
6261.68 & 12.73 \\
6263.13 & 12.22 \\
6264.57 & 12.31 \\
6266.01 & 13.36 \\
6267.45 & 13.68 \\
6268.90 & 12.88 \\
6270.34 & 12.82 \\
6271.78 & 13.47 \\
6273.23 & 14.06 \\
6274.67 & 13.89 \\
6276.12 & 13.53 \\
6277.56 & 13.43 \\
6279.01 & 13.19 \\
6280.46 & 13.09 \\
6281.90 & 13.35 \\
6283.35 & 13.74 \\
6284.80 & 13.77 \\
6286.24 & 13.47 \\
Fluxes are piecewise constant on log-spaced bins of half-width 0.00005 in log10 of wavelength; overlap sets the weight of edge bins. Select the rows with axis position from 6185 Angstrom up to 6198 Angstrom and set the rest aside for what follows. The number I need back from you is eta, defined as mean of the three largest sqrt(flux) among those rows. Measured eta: 3.68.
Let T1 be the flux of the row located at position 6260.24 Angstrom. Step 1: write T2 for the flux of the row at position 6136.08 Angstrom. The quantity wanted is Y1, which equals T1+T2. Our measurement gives 27.1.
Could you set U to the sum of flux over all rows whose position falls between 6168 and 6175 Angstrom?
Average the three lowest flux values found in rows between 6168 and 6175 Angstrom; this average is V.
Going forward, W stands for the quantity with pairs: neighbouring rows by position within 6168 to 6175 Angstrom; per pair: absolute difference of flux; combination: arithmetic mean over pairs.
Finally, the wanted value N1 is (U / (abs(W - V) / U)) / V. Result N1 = 25.8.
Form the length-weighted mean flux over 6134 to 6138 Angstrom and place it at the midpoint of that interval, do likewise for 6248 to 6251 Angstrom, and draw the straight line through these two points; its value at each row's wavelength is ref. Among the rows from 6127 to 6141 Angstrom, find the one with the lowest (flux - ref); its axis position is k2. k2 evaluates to 6140.32 Angstrom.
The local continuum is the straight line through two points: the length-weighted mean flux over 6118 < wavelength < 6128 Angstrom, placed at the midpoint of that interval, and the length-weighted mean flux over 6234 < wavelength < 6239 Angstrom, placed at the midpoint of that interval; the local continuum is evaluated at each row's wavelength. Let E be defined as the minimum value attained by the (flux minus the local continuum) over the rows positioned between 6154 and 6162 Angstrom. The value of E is -1.5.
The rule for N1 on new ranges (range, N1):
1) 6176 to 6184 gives 27.1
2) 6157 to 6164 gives 26.9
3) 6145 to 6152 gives 25.7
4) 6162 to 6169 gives 26.4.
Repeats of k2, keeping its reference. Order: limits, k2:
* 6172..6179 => 6175.77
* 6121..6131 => 6121.97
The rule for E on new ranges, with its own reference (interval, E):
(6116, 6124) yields -0.2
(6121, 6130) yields -0.2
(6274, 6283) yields 0.3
